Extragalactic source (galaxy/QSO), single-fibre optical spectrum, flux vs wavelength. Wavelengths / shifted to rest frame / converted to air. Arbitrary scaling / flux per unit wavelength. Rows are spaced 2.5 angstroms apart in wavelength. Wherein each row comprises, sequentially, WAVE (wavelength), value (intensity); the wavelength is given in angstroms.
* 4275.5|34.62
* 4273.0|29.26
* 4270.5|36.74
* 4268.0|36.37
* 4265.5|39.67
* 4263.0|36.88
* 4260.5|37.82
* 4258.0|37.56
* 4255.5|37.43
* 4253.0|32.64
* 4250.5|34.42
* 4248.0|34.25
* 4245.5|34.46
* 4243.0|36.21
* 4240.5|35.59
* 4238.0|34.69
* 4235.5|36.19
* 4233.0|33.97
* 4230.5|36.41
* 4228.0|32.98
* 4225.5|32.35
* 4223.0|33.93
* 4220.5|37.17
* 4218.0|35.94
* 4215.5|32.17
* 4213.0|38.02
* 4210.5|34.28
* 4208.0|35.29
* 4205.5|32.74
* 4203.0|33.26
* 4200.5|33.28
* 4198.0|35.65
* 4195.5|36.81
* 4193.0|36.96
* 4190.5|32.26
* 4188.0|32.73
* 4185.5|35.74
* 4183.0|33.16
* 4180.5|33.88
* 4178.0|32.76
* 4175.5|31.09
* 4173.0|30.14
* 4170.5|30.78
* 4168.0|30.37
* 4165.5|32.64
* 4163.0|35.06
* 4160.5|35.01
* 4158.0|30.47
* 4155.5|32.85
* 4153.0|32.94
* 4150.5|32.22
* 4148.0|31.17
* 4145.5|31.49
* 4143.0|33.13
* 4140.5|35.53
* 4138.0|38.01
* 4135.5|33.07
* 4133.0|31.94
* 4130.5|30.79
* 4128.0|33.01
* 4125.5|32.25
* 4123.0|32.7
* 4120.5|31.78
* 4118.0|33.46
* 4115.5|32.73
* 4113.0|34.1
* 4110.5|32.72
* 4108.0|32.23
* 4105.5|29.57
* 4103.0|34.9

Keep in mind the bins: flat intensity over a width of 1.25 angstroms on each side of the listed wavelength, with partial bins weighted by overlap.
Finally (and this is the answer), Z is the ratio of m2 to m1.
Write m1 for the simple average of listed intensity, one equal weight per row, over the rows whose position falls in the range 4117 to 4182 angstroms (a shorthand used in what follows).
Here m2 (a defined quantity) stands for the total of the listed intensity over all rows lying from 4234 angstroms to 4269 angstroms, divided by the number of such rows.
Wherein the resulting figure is 1.10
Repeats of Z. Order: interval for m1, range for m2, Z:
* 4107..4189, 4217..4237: 1.06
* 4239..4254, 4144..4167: 0.94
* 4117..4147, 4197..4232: 1.04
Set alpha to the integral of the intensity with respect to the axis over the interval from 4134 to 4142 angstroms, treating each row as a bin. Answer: 283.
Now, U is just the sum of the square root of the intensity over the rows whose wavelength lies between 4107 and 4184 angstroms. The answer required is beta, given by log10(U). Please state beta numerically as 2.2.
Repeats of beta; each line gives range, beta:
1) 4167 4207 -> 2.0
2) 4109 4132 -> 1.7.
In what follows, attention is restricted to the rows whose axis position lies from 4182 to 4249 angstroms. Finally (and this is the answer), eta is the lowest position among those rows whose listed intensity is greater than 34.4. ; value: 4185.5 angstroms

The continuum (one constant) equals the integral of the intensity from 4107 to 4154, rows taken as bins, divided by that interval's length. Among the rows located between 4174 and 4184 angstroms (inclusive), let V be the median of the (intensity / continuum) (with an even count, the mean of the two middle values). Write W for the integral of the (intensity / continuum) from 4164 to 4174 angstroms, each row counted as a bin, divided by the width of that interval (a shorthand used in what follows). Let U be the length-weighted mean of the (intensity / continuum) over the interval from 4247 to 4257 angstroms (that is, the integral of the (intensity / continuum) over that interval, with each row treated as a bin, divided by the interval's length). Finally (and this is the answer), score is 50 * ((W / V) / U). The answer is 45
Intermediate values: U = 1.06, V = 1.00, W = 0.95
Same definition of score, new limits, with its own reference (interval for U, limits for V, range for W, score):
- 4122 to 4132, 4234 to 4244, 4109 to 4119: 47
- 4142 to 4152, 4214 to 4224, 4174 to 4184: 48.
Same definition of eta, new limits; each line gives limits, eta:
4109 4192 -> 4138.0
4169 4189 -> 4185.5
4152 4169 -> 4160.5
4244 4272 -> 4245.5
